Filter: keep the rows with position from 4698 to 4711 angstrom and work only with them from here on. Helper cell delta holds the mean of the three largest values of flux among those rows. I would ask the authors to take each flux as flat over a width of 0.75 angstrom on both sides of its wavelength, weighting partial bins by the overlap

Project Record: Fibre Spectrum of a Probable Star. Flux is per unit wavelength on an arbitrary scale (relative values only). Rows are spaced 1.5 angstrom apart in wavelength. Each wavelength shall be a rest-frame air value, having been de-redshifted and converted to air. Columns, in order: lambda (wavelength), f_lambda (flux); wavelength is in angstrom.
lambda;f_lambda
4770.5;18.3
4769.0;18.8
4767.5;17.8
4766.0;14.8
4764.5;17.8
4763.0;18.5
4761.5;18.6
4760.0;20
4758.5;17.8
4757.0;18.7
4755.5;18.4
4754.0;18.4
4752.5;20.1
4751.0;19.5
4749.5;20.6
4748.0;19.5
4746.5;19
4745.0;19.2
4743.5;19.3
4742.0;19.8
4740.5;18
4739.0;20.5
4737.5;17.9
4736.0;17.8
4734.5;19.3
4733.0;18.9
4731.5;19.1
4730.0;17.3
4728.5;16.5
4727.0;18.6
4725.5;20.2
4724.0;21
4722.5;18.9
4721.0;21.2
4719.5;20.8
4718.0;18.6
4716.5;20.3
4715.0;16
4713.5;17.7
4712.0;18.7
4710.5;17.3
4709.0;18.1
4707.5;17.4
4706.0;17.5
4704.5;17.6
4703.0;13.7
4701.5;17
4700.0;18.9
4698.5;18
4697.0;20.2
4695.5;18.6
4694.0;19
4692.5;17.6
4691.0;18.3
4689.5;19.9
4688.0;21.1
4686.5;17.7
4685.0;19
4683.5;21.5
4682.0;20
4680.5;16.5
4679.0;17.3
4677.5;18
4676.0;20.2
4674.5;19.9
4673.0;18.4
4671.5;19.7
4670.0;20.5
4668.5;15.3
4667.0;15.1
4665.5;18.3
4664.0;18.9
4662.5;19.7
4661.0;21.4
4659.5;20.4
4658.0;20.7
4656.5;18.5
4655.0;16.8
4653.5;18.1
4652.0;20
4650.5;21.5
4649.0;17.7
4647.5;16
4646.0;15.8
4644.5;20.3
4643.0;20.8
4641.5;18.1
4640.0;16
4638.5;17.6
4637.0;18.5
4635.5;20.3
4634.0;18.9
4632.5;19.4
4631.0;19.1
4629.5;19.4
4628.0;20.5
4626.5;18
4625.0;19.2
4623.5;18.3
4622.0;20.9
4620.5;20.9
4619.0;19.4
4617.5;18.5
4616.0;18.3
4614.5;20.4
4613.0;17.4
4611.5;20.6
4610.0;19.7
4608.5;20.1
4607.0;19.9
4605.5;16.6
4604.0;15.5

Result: 18.3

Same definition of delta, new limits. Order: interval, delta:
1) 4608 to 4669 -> 21.3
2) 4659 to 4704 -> 21.3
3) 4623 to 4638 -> 20.1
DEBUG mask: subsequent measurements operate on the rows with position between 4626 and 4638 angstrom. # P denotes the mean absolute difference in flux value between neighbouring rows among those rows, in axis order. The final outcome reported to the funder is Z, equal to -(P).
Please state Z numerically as -1.13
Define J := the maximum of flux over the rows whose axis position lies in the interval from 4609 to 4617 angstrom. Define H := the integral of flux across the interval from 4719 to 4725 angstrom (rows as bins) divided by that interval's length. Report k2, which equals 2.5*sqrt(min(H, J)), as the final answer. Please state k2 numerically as 11.3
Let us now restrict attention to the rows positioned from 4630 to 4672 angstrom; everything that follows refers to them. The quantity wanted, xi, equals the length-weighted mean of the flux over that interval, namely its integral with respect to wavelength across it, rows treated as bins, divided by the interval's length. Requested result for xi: 18.7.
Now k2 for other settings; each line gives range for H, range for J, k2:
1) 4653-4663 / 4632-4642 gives 11.0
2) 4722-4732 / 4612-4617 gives 10.8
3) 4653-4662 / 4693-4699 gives 11.0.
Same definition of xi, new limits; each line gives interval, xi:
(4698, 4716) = 17.4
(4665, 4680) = 18.2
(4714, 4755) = 19.1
